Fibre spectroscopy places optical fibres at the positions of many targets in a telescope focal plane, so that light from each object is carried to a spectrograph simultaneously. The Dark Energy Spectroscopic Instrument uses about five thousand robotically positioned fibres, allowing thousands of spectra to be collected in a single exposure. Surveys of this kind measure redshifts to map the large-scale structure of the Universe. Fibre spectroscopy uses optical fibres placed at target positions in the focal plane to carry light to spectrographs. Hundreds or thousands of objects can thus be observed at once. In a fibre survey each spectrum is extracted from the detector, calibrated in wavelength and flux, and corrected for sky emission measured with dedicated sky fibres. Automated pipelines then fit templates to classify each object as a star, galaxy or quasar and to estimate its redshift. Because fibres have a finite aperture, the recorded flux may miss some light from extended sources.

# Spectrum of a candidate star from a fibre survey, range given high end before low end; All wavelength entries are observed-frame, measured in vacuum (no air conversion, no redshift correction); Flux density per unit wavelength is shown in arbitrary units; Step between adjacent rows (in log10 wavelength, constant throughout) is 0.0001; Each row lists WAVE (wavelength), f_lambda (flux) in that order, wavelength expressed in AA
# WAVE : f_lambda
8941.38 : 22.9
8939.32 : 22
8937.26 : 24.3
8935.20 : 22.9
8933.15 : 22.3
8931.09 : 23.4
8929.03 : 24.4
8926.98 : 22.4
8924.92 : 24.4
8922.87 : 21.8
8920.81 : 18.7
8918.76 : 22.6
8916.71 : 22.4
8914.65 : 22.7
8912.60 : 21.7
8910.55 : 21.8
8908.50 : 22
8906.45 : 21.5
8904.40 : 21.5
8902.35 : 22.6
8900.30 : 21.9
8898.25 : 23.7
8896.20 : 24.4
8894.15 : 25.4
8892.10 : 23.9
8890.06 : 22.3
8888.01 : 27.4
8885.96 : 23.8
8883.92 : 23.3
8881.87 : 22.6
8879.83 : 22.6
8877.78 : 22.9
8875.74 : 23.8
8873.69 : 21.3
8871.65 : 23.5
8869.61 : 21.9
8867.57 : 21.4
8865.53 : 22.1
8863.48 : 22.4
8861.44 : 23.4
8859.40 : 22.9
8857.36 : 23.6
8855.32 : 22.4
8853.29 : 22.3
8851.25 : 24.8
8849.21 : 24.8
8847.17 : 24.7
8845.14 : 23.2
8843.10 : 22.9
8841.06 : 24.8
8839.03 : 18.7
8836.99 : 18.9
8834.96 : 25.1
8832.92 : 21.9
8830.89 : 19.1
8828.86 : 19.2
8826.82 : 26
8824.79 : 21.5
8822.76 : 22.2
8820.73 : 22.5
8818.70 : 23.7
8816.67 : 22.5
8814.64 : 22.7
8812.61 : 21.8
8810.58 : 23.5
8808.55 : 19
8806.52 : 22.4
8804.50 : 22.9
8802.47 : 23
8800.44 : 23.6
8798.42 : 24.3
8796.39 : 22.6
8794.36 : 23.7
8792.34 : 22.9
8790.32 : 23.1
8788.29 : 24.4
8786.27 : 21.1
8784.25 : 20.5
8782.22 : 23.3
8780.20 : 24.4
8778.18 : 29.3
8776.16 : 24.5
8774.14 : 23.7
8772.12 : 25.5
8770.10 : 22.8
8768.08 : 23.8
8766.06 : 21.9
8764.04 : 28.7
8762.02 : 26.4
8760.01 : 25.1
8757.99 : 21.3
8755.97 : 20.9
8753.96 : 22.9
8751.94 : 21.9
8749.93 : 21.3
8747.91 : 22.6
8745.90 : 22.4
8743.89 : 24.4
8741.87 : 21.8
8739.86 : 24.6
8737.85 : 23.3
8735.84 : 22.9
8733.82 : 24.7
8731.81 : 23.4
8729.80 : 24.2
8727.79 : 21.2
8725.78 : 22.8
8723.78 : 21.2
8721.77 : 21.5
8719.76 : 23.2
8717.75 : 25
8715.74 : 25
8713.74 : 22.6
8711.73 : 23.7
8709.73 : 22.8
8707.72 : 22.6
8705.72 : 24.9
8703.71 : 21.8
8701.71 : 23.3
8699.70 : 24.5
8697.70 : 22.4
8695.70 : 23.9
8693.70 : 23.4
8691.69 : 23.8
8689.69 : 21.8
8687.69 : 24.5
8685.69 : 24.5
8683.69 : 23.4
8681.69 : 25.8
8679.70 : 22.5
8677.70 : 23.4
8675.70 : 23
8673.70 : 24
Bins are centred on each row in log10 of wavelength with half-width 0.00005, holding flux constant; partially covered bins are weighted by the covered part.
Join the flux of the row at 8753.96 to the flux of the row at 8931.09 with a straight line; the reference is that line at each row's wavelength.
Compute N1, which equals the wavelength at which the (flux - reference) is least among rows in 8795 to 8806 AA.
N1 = 8796.39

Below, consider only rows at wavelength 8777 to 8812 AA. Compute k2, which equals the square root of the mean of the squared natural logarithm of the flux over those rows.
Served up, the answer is 3.14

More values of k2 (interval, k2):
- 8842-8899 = 3.15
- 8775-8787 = 3.17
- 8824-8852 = 3.11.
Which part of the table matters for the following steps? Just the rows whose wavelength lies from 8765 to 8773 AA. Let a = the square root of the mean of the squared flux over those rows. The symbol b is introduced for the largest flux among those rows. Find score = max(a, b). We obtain 25.5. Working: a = 23.5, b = 25.5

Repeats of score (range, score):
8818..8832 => 26.0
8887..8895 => 27.4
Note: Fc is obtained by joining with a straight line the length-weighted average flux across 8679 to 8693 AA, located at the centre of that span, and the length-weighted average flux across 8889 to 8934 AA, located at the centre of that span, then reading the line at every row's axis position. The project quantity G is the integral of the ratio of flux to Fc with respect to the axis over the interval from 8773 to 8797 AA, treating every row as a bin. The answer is 24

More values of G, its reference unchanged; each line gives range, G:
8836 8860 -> 24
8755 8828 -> 73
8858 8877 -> 19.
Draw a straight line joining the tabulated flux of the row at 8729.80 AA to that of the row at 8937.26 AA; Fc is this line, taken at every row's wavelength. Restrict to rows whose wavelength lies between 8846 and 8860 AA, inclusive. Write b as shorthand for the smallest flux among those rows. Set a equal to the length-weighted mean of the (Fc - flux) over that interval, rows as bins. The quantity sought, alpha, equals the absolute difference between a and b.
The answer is 21.7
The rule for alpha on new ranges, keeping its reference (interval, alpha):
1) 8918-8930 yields 16.8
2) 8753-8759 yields 18.4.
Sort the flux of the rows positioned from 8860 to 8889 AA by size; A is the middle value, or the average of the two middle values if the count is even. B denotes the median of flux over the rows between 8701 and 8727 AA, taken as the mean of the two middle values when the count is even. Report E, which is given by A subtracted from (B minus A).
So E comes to -22.7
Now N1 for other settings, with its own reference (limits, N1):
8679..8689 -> 8679.70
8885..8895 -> 8890.06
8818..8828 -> 8824.79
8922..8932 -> 8922.87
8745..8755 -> 8749.93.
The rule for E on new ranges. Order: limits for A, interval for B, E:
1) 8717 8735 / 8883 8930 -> -23.8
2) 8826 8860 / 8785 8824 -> -22.9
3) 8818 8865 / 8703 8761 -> -23.0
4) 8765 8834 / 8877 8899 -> -22.1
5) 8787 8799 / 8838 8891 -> -23.9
